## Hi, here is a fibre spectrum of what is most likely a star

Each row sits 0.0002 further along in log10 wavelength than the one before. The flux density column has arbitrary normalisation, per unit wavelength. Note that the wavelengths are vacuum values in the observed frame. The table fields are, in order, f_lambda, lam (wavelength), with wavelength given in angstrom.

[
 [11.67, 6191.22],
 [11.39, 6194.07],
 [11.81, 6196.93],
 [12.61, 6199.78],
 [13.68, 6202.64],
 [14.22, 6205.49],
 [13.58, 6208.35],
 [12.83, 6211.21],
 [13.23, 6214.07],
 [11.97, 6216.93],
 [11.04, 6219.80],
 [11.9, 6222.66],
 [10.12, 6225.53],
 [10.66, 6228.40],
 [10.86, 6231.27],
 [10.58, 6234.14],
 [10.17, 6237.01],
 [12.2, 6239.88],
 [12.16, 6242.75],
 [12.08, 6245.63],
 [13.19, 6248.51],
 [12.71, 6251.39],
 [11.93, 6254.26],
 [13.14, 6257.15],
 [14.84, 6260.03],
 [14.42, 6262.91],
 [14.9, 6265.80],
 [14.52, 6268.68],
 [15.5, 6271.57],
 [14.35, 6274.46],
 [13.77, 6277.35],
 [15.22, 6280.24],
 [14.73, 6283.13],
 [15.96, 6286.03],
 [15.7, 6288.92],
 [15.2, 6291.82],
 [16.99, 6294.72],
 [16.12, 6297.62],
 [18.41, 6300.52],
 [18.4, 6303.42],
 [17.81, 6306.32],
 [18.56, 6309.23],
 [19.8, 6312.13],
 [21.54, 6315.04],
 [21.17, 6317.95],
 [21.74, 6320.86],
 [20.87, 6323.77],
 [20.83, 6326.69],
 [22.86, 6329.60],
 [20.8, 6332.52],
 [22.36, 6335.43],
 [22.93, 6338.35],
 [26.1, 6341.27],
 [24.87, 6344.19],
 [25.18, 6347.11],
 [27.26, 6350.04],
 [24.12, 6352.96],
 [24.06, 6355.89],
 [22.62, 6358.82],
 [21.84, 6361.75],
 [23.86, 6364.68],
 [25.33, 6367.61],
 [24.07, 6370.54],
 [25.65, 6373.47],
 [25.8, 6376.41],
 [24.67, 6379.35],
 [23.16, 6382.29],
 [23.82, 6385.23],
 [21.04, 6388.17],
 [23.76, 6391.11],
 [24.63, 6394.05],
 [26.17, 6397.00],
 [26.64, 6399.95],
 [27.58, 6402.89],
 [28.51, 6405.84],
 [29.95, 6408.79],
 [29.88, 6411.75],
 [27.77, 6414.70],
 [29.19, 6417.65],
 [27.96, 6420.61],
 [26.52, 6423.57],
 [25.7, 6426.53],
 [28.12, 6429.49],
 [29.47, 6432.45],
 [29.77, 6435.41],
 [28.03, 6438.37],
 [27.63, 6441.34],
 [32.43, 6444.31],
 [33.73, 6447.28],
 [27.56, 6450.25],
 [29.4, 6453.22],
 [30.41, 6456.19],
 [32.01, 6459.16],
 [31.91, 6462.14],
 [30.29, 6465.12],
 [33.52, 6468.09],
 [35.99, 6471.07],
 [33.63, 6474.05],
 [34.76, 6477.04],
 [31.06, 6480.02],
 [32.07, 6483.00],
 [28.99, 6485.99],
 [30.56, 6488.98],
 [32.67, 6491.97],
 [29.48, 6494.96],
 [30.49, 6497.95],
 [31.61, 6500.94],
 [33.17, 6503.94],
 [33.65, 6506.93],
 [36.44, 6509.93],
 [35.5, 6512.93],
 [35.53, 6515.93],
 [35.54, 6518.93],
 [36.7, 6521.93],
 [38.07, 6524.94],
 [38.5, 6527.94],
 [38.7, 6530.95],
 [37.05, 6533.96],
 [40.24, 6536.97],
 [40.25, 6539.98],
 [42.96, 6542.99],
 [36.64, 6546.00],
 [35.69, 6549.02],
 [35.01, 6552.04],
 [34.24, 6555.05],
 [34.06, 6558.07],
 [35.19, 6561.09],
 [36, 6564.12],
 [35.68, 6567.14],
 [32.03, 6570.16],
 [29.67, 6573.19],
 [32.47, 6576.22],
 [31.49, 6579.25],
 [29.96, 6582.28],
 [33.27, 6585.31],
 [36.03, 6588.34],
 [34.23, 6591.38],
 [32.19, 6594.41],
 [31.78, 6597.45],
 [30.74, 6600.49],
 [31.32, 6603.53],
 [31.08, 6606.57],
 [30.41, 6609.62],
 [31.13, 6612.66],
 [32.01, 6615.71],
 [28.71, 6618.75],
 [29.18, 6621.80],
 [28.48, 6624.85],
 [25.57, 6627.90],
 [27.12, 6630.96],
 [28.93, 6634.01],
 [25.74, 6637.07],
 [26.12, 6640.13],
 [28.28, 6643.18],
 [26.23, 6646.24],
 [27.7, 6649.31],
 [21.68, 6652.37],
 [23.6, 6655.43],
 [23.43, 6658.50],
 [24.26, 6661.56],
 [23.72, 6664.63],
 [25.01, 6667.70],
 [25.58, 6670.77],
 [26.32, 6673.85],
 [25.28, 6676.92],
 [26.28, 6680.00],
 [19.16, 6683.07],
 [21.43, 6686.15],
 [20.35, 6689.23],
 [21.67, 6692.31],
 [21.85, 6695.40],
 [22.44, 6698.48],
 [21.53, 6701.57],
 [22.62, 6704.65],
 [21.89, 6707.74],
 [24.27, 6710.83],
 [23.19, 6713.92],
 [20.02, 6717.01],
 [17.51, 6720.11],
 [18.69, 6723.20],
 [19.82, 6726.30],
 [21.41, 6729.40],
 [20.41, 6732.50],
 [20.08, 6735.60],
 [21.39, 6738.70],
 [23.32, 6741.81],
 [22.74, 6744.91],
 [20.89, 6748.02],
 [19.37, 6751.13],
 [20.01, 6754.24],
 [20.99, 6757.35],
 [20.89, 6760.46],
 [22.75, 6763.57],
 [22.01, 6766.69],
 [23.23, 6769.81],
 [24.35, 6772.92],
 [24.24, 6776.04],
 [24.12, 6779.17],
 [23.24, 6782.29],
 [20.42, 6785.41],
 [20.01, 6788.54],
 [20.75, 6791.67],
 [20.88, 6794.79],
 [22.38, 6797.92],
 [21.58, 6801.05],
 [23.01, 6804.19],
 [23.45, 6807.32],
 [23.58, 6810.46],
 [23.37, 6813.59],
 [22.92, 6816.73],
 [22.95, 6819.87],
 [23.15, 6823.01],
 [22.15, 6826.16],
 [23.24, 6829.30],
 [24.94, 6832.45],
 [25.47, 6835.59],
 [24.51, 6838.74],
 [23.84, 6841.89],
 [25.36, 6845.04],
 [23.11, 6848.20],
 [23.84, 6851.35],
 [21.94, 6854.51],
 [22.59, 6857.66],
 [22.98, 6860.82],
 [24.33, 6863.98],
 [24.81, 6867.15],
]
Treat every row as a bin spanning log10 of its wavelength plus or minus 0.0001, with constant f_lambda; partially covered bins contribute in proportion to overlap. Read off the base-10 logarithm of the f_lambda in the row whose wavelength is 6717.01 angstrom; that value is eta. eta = 1.30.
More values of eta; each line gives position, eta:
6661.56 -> 1.38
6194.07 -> 1.06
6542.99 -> 1.63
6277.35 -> 1.14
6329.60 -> 1.36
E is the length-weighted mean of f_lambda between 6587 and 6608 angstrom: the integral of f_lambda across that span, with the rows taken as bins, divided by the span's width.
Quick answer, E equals 32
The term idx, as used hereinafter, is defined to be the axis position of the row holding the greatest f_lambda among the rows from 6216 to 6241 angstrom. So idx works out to 6239.88 angstrom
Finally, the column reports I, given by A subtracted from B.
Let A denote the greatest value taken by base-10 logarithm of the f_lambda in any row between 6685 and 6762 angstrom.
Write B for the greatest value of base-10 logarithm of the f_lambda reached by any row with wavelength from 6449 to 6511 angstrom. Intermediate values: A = 1.39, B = 1.56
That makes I 0.18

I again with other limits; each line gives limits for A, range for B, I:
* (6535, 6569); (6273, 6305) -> -0.37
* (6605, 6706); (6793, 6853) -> -0.10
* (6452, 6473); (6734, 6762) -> -0.19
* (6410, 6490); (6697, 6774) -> -0.17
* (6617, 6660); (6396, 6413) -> 0.01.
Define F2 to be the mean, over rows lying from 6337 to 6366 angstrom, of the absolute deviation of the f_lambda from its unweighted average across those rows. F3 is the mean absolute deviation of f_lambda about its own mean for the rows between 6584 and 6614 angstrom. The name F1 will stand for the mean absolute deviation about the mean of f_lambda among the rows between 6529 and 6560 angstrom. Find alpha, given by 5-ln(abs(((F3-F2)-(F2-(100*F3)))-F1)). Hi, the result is 0.1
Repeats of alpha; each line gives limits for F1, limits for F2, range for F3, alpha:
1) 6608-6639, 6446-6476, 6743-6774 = 0.2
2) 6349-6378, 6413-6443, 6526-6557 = -0.4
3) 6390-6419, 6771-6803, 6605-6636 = 0.0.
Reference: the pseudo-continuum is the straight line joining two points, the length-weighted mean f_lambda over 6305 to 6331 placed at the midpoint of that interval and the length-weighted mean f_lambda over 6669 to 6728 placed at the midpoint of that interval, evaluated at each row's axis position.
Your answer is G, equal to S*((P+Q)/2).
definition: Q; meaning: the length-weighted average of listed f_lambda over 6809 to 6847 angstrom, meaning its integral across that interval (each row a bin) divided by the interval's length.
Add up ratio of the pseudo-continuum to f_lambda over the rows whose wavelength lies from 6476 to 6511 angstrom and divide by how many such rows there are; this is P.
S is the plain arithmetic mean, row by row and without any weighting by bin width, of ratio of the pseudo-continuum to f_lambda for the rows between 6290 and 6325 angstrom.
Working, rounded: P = 0.67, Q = 24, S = 1.10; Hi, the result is 13.5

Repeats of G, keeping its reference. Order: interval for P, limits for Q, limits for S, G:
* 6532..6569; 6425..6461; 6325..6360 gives 13.2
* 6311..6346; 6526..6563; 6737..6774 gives 19.7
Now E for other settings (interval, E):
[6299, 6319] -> 19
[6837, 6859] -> 24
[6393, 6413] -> 28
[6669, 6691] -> 23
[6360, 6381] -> 24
